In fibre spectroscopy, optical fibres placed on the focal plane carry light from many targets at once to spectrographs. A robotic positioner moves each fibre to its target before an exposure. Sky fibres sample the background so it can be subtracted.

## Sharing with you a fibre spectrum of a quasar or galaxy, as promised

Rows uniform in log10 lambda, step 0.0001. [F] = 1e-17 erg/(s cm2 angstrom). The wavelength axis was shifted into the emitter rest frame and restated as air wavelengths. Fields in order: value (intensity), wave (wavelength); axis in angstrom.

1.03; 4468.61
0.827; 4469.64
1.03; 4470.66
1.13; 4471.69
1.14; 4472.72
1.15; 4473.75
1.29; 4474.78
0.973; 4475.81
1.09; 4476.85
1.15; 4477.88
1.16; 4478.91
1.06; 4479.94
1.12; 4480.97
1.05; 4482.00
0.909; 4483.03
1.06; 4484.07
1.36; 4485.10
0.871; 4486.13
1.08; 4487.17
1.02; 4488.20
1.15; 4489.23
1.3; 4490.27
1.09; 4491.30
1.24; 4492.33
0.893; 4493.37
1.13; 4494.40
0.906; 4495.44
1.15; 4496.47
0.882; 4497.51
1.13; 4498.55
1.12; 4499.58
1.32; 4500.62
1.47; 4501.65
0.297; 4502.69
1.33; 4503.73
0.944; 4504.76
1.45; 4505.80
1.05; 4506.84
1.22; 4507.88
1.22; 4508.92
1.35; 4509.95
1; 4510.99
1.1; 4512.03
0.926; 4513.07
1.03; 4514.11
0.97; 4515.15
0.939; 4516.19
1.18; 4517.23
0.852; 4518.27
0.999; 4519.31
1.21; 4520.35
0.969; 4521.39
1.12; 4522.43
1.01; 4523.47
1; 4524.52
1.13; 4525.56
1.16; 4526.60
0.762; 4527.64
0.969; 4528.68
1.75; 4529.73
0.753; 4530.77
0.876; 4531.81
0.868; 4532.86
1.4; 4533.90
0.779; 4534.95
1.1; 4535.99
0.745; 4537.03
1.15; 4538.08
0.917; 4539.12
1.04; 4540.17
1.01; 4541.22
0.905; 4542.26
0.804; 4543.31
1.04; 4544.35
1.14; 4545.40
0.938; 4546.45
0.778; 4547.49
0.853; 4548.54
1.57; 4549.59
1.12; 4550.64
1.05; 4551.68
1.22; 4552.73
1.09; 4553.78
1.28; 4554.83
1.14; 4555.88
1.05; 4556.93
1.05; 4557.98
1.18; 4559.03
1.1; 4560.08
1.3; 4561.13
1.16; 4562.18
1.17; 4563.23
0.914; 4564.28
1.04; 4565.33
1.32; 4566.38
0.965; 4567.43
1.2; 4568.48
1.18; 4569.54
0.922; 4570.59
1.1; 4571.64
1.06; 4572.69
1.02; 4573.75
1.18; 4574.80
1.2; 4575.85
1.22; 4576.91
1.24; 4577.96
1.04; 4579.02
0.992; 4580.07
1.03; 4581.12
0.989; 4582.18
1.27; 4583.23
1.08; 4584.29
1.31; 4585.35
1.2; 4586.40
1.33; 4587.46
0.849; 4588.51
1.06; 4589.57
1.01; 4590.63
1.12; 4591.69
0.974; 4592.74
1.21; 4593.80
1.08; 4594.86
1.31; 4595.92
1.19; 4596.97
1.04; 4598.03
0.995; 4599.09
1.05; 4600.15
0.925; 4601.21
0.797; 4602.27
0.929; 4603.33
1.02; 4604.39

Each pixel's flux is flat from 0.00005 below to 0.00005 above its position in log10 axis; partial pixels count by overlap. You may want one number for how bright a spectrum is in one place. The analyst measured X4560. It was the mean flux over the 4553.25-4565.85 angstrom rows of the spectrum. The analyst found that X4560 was 1.12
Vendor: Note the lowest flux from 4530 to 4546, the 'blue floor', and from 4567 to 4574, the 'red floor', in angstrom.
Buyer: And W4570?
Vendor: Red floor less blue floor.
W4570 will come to 0.18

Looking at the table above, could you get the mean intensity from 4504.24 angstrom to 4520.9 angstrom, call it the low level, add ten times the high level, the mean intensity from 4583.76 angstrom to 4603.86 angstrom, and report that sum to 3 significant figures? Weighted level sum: 11.9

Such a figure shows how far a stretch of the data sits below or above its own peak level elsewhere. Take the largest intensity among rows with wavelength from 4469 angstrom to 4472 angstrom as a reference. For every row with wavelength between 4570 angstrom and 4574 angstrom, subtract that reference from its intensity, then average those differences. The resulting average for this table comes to -0.10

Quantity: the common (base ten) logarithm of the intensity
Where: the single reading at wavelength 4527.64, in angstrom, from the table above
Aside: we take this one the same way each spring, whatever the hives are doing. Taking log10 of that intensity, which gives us -0.12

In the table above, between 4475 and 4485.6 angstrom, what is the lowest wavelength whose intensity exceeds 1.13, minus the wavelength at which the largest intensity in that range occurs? -7.2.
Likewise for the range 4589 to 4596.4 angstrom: -2.1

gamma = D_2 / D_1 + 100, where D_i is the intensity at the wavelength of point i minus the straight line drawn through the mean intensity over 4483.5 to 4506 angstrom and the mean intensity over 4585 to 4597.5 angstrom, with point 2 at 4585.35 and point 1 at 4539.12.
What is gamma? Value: 99.1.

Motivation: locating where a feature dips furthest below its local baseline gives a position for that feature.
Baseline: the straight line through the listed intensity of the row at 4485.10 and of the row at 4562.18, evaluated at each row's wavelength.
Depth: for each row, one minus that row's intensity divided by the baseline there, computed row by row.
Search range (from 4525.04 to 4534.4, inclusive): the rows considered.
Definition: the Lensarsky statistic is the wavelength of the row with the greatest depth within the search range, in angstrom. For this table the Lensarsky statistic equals 4530.77 angstrom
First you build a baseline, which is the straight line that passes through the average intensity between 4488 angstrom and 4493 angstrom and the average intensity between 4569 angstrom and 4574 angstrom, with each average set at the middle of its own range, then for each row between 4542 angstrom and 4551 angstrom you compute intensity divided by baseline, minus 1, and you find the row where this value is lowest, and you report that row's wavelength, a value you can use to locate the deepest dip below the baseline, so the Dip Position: 4547.49 angstrom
